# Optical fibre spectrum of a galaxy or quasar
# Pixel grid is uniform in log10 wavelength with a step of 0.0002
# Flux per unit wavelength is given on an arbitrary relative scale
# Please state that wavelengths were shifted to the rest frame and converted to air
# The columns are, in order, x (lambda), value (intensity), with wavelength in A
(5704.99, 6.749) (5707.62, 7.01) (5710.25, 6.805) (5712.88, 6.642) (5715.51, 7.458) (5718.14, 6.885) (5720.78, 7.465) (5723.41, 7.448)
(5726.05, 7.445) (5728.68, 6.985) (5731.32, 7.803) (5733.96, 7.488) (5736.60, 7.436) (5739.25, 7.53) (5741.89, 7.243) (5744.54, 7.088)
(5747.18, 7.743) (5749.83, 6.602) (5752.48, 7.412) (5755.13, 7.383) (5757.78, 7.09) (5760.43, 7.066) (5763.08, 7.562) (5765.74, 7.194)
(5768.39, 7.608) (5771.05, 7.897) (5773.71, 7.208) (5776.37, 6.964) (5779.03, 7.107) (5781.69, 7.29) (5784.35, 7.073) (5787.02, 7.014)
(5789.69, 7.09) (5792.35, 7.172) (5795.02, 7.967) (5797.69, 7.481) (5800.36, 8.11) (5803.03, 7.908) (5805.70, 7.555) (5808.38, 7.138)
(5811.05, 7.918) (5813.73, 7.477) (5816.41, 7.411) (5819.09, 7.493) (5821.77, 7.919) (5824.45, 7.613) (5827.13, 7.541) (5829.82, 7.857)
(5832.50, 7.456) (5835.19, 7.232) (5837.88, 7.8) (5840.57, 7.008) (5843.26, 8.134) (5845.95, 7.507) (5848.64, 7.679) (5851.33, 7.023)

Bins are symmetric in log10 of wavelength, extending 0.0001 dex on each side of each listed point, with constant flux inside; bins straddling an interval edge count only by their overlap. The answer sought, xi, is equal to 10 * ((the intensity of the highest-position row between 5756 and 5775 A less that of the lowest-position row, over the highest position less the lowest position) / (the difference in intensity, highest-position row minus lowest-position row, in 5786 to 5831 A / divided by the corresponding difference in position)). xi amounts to 4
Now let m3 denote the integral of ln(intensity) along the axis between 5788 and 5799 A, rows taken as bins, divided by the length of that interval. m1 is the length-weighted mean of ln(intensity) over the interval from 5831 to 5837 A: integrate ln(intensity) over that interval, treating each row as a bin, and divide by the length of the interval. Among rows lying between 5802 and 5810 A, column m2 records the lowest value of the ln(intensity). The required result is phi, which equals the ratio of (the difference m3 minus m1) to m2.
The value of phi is 0.001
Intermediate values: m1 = 2.00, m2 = 1.97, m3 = 2.00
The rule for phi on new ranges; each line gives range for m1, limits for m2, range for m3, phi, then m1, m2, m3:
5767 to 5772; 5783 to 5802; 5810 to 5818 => -0.011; 2.05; 1.95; 2.02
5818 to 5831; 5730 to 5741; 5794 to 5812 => 0.002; 2.04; 2.01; 2.04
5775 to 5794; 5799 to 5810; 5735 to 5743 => 0.020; 1.96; 1.97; 2.00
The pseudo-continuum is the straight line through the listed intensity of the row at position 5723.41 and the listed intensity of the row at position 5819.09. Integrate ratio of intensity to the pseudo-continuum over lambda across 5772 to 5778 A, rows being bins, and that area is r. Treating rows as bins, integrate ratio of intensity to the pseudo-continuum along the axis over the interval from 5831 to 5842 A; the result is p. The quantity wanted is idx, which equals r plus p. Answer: 16.6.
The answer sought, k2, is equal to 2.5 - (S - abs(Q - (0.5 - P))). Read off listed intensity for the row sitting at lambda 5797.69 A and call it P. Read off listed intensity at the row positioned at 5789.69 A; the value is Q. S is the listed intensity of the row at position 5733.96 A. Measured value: 9.1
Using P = 7.481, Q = 7.09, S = 7.488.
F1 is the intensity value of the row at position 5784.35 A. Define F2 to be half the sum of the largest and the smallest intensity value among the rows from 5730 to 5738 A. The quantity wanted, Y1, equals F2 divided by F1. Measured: 1.08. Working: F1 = 7.073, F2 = 7.6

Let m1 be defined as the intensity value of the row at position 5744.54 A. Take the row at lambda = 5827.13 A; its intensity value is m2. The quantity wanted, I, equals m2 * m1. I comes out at 53.5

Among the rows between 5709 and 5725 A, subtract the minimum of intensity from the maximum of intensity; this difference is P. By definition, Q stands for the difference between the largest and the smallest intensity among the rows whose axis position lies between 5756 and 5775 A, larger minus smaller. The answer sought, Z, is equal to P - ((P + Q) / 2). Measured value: 0.0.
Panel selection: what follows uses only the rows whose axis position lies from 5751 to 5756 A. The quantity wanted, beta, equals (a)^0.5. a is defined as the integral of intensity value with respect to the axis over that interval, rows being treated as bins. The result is 6.07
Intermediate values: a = 36.9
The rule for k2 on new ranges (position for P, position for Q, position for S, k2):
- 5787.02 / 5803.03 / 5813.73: 9.4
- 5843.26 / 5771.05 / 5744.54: 10.9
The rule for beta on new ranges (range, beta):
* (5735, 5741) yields 6.69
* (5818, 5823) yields 6.21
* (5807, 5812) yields 6.12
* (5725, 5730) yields 6.01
